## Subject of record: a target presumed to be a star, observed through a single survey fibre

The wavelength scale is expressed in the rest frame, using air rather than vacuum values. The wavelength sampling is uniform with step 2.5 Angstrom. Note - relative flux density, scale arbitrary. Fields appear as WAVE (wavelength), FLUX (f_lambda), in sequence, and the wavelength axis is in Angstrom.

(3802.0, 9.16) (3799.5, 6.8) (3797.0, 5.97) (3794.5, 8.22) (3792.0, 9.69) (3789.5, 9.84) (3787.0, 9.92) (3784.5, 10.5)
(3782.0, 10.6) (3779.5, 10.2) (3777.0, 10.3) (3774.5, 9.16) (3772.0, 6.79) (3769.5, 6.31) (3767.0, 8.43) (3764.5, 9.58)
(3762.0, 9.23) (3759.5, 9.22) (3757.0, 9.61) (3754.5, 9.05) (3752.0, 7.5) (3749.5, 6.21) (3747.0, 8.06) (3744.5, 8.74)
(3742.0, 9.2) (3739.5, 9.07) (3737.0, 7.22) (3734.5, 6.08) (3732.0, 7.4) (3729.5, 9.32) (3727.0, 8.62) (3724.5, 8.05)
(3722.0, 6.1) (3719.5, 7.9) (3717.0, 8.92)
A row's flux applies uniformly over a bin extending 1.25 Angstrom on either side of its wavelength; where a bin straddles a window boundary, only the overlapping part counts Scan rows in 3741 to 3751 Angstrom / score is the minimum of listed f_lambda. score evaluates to 6.21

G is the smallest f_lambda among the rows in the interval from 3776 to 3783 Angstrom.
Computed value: 10.2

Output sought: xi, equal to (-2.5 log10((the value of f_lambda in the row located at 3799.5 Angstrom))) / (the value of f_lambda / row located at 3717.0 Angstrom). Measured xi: -0.23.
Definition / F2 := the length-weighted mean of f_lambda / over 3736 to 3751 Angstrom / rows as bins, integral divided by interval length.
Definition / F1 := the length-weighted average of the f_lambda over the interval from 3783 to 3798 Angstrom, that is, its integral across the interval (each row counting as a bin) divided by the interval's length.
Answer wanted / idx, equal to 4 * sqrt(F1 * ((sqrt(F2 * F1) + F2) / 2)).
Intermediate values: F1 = 9.1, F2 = 8.1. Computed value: 34.8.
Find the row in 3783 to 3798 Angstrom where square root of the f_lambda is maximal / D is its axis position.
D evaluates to 3784.5 Angstrom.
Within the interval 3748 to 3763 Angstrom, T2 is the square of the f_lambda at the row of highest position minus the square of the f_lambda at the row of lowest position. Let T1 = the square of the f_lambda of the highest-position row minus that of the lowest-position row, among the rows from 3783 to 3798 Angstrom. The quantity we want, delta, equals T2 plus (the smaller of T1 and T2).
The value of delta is -28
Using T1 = -75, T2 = 47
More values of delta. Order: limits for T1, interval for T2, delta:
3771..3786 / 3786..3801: -104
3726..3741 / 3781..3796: -90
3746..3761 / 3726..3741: 16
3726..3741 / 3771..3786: 72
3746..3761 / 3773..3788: 29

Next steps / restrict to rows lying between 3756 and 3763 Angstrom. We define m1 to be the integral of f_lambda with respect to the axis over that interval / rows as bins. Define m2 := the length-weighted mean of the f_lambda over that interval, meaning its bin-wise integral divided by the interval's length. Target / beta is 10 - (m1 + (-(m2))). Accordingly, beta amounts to -46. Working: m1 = 65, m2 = 9.3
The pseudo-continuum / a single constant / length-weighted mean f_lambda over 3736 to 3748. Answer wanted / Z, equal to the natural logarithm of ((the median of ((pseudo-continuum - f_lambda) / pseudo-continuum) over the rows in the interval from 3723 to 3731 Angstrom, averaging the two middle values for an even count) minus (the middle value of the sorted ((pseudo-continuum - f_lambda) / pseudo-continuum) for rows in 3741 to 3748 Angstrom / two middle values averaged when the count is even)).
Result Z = -4.3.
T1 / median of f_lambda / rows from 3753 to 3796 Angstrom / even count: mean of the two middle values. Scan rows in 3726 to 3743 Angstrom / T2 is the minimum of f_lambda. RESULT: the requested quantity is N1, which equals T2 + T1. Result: 15.7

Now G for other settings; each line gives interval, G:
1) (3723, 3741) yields 6.08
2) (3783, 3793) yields 9.69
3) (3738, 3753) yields 6.21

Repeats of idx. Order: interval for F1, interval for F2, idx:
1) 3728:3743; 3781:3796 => 34.5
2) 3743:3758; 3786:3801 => 33.1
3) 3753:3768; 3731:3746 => 34.8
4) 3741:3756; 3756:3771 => 33.3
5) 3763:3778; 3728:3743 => 33.1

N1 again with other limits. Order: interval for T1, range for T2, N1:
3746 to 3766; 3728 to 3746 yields 15.2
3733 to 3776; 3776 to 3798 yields 14.7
